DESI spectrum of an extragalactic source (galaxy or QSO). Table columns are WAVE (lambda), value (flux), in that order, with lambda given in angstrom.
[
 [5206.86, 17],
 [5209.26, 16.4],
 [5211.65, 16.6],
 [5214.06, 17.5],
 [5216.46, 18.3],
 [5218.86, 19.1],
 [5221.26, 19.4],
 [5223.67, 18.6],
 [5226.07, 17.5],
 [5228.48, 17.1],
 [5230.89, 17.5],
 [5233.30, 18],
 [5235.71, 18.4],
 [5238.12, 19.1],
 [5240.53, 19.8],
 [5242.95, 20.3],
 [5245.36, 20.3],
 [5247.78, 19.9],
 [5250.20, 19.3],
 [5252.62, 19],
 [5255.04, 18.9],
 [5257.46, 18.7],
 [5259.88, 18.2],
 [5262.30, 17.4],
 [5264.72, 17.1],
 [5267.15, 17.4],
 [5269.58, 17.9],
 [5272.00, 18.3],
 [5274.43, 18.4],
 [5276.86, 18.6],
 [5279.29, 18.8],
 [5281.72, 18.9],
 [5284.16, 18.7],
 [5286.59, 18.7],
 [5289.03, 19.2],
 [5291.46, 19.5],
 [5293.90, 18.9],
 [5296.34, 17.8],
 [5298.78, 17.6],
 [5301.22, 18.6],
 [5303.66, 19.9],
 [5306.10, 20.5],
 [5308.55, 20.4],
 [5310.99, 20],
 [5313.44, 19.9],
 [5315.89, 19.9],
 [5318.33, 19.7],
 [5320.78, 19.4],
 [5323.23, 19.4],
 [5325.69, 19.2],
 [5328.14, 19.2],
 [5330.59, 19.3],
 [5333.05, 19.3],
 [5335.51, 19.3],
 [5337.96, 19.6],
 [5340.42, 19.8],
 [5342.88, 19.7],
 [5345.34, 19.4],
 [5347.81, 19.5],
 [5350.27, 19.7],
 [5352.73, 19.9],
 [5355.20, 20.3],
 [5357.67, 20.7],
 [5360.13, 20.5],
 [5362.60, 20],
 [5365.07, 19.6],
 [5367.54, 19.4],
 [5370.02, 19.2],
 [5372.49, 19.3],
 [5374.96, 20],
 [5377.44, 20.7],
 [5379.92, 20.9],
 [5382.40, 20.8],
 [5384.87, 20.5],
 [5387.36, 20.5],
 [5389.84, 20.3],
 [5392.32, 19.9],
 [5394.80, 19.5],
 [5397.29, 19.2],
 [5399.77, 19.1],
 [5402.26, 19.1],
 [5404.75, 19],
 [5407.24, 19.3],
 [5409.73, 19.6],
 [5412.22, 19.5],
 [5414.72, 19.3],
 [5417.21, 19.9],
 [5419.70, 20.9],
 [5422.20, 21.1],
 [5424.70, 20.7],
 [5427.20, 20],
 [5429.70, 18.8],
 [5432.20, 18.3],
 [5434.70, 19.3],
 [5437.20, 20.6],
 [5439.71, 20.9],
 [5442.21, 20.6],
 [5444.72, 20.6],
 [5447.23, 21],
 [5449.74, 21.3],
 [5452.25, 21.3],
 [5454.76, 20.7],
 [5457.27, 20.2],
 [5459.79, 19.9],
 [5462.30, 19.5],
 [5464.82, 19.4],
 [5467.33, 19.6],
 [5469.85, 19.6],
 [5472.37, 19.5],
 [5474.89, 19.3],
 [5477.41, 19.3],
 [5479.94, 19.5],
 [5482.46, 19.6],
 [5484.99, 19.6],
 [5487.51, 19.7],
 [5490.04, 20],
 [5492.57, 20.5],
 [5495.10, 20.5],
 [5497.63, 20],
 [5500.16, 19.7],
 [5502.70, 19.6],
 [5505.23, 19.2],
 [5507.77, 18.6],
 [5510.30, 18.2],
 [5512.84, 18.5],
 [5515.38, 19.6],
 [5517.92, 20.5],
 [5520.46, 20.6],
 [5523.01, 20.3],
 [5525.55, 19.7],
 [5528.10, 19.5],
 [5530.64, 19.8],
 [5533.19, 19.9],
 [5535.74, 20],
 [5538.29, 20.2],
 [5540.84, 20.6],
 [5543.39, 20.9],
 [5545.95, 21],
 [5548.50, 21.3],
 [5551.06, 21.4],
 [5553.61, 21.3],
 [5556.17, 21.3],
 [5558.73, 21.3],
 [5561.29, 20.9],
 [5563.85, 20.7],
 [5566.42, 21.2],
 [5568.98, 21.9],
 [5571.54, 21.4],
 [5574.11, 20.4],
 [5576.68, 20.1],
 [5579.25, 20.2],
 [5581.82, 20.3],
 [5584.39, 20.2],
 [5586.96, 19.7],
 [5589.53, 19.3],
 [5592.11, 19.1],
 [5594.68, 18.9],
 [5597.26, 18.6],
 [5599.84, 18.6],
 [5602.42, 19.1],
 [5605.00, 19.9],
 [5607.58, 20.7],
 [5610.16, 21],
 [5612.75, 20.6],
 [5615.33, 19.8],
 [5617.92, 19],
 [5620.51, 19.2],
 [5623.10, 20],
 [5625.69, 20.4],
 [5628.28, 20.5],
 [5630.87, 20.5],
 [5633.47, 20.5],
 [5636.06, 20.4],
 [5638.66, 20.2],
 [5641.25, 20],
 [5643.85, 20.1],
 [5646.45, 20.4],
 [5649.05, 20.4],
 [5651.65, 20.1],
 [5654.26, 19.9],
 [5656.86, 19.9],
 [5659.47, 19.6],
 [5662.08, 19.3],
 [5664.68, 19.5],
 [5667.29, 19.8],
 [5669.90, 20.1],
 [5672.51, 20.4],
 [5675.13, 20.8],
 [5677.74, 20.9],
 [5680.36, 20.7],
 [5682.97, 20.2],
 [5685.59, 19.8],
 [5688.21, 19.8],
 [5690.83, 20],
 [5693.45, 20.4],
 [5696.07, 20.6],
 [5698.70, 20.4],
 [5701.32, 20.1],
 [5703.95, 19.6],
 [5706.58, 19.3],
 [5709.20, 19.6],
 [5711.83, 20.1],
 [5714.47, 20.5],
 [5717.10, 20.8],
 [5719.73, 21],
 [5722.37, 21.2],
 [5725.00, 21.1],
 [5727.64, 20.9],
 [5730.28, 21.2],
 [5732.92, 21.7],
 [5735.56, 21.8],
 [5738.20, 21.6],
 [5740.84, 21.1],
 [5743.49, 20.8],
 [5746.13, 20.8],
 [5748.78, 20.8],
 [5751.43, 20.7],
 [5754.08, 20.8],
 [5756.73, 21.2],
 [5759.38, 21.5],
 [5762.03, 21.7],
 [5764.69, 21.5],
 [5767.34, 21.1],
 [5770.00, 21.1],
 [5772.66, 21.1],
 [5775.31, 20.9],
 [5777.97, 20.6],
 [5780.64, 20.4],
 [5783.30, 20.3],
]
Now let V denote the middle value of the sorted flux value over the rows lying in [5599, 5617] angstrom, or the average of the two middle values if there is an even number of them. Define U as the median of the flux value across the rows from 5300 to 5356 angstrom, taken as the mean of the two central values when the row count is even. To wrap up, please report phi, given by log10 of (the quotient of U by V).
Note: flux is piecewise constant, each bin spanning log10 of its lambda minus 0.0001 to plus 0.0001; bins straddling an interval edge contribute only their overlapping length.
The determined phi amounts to -0.004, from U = 19.7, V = 19.90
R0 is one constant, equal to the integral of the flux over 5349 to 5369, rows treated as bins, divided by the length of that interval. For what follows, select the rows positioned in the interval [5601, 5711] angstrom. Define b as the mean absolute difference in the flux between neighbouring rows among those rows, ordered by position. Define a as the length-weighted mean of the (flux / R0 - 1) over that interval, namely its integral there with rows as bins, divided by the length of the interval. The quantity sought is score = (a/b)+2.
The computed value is 2.01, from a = 0.004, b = 0.30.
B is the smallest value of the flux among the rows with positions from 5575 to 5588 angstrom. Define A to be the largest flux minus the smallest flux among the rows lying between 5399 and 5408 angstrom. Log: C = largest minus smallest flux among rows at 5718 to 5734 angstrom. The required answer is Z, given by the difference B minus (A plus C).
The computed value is 18.60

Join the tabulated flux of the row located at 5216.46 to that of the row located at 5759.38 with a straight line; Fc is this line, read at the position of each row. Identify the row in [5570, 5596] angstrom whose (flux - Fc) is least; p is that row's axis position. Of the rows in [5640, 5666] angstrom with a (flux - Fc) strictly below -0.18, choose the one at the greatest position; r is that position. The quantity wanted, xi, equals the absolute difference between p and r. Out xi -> 70.0 angstrom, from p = 5594.68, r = 5664.68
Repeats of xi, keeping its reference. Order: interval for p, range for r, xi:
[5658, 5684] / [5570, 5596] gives 67.4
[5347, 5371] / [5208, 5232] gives 139.1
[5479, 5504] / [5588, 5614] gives 102.3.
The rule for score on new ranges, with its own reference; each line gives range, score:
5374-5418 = 1.97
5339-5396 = 2.00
